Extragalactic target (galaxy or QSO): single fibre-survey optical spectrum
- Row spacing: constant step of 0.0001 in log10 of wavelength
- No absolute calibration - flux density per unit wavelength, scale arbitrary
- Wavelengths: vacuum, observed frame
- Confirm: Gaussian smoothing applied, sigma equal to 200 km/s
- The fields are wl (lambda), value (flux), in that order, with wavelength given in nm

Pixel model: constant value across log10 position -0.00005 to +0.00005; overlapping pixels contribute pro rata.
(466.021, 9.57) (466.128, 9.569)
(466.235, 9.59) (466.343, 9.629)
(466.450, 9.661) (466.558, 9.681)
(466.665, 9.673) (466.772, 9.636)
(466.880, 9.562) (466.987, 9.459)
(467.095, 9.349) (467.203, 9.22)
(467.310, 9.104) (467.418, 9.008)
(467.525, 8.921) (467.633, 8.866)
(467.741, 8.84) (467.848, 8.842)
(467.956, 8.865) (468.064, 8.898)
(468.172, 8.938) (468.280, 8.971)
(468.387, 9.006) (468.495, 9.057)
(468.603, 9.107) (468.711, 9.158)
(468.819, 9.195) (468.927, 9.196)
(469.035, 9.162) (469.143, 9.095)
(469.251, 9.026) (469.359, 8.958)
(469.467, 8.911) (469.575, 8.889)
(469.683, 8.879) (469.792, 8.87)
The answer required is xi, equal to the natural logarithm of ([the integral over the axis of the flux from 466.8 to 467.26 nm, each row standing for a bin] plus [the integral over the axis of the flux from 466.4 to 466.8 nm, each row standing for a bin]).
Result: 2.10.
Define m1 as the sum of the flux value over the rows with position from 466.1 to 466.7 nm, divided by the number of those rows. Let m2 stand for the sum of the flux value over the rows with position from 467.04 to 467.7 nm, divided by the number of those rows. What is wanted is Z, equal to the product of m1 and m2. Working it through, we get 87.5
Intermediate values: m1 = 9.63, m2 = 9.08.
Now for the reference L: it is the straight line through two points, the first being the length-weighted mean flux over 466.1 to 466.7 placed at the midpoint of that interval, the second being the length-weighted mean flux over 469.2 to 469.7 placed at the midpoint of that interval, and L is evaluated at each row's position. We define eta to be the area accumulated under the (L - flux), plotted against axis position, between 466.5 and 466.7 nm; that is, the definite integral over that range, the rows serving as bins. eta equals -0.02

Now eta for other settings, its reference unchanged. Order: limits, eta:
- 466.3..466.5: 0.00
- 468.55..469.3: -0.05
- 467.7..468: 0.14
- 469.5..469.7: 0.00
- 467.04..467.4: 0.09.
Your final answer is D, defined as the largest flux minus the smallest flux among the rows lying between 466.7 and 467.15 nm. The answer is 0.287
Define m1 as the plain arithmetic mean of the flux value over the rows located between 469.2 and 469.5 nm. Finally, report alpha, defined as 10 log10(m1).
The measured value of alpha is 9.53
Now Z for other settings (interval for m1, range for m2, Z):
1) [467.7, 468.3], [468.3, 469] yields 81.1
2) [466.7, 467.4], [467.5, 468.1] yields 83.3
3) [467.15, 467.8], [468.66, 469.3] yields 82.2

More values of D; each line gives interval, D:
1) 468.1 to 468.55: 0.119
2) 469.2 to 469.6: 0.137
